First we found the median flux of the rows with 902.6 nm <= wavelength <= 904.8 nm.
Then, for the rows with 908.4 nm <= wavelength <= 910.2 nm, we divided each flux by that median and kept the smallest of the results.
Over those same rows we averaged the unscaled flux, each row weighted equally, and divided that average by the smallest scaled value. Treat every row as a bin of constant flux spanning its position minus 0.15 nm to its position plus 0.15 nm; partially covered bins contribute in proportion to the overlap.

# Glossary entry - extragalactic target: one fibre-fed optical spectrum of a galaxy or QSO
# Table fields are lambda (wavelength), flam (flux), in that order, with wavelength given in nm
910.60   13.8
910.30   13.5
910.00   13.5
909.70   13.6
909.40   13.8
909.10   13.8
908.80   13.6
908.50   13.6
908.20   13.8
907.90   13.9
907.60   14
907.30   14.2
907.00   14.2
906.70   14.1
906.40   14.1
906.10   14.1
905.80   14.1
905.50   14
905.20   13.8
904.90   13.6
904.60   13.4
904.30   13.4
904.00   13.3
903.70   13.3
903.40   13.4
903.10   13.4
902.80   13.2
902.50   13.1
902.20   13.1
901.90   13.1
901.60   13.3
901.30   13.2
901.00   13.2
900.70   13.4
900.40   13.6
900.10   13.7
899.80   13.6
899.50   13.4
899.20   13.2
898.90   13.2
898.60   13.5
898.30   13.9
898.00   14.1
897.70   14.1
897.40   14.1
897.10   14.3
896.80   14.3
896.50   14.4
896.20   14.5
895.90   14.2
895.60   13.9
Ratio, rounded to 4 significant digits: 13.55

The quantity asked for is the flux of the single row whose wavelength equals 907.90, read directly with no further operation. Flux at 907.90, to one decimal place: 13.9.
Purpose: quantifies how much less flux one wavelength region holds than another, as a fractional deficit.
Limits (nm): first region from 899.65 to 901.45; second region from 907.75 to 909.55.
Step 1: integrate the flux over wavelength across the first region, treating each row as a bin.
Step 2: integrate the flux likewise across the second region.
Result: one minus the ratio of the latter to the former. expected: -0.022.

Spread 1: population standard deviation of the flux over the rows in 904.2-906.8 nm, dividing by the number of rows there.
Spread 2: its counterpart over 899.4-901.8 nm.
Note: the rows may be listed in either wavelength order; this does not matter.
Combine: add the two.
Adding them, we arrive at 0.47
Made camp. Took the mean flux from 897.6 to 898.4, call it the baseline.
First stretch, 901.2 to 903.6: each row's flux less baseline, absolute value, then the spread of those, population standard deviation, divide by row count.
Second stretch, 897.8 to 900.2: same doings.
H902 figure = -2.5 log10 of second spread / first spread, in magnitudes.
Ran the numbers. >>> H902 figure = -0.89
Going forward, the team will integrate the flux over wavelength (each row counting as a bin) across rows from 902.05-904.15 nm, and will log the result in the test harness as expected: 27.8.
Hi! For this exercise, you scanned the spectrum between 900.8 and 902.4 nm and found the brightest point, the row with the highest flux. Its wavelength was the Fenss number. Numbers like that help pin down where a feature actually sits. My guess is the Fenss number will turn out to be 901.60 nm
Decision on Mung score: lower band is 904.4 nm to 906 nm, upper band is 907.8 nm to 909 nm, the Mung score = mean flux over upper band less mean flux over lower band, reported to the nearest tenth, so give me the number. -0.1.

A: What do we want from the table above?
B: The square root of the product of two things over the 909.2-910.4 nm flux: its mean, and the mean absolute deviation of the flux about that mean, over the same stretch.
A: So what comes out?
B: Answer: 1.17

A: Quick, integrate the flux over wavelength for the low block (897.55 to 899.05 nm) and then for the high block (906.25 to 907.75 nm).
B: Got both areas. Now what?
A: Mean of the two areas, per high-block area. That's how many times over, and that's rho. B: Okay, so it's 0.99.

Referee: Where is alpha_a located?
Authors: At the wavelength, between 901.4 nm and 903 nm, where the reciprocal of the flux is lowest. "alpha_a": 901.60 nm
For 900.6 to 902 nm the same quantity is 900.70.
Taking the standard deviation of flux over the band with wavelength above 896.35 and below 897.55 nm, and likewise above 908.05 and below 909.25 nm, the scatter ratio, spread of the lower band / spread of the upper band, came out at 1.1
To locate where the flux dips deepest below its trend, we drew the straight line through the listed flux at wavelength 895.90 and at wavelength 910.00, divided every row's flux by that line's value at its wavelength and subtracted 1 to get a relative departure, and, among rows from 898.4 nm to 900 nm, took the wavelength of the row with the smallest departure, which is 898.90 nm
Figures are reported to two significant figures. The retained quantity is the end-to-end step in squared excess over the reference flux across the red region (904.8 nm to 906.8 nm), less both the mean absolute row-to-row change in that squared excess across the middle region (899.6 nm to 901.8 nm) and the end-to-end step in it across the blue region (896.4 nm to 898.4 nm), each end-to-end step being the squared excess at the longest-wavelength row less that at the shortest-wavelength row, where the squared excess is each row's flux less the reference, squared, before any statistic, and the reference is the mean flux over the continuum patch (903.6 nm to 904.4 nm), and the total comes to 1.3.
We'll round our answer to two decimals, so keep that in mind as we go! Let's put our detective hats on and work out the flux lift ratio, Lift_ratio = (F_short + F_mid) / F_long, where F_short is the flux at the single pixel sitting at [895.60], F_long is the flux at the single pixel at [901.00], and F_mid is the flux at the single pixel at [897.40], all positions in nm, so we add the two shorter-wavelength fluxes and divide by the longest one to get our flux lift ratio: 2.12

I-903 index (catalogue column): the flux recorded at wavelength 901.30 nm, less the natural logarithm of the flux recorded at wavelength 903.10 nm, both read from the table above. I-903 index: 10.6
